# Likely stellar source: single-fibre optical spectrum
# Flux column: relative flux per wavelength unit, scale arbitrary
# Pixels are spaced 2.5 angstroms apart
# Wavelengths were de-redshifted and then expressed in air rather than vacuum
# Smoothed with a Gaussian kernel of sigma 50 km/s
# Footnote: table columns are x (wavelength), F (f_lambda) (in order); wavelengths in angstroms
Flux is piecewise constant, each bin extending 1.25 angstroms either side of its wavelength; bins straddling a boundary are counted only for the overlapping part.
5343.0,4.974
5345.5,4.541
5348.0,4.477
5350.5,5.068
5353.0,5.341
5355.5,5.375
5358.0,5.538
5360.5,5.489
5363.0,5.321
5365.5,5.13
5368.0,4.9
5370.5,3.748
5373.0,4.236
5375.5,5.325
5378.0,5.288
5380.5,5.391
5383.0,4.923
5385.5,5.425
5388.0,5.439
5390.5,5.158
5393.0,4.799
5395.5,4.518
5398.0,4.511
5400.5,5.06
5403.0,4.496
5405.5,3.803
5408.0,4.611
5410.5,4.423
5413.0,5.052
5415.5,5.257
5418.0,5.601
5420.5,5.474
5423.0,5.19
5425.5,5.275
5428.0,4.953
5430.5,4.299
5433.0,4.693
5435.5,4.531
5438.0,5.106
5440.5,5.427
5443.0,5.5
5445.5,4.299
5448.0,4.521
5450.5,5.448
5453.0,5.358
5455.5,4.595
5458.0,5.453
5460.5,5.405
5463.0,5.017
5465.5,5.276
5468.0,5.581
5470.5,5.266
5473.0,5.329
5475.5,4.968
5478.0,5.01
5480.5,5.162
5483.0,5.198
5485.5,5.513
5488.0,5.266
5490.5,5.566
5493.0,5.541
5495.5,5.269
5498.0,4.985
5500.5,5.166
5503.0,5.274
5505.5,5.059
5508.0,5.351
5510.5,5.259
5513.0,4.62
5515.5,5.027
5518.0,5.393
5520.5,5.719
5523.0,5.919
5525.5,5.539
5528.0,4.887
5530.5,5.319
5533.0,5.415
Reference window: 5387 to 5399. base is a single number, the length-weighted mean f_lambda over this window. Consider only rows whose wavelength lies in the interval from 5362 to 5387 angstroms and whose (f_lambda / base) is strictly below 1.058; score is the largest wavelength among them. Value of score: 5383.0 angstroms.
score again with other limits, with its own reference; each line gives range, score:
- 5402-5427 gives 5413.0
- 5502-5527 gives 5515.5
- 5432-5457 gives 5455.5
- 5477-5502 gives 5498.0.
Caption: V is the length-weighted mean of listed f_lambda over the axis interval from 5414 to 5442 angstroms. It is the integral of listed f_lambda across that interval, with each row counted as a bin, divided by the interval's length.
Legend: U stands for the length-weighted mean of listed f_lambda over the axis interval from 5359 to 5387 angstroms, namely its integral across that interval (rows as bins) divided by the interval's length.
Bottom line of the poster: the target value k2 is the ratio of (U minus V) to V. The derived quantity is -0.01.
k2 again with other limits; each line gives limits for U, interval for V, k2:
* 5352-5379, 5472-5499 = -0.04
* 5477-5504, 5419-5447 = 0.06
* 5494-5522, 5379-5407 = 0.07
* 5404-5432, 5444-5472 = -0.04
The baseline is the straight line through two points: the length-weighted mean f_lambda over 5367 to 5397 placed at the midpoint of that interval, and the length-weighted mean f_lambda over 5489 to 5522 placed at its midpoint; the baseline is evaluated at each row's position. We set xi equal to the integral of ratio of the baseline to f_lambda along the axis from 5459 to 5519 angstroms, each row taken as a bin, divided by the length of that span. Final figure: 1.00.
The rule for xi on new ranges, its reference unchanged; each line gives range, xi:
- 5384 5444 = 1.02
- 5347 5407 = 1.00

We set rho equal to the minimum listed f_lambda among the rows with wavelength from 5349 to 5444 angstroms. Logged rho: 3.748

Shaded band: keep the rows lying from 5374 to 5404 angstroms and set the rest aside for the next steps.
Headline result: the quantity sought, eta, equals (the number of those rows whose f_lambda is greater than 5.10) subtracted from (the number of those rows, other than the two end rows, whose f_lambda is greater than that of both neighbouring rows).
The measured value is -3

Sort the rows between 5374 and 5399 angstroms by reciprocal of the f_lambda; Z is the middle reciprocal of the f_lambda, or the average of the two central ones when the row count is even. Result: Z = 0.191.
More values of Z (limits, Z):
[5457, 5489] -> 0.190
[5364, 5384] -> 0.199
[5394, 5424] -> 0.207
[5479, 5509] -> 0.190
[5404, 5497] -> 0.190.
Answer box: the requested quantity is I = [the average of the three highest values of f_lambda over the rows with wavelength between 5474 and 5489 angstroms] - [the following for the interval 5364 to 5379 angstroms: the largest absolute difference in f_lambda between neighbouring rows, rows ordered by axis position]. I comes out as 4.2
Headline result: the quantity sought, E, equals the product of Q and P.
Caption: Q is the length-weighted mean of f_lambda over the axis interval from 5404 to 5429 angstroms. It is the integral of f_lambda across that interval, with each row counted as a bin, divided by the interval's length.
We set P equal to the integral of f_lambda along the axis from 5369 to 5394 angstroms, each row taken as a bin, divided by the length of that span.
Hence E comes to 24.7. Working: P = 4.97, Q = 4.96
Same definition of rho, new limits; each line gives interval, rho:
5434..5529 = 4.299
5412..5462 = 4.299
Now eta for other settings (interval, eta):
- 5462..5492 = -6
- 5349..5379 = -6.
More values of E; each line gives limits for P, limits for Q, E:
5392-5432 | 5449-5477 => 25.3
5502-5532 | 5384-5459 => 26.1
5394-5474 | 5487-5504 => 26.4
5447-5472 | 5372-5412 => 25.2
